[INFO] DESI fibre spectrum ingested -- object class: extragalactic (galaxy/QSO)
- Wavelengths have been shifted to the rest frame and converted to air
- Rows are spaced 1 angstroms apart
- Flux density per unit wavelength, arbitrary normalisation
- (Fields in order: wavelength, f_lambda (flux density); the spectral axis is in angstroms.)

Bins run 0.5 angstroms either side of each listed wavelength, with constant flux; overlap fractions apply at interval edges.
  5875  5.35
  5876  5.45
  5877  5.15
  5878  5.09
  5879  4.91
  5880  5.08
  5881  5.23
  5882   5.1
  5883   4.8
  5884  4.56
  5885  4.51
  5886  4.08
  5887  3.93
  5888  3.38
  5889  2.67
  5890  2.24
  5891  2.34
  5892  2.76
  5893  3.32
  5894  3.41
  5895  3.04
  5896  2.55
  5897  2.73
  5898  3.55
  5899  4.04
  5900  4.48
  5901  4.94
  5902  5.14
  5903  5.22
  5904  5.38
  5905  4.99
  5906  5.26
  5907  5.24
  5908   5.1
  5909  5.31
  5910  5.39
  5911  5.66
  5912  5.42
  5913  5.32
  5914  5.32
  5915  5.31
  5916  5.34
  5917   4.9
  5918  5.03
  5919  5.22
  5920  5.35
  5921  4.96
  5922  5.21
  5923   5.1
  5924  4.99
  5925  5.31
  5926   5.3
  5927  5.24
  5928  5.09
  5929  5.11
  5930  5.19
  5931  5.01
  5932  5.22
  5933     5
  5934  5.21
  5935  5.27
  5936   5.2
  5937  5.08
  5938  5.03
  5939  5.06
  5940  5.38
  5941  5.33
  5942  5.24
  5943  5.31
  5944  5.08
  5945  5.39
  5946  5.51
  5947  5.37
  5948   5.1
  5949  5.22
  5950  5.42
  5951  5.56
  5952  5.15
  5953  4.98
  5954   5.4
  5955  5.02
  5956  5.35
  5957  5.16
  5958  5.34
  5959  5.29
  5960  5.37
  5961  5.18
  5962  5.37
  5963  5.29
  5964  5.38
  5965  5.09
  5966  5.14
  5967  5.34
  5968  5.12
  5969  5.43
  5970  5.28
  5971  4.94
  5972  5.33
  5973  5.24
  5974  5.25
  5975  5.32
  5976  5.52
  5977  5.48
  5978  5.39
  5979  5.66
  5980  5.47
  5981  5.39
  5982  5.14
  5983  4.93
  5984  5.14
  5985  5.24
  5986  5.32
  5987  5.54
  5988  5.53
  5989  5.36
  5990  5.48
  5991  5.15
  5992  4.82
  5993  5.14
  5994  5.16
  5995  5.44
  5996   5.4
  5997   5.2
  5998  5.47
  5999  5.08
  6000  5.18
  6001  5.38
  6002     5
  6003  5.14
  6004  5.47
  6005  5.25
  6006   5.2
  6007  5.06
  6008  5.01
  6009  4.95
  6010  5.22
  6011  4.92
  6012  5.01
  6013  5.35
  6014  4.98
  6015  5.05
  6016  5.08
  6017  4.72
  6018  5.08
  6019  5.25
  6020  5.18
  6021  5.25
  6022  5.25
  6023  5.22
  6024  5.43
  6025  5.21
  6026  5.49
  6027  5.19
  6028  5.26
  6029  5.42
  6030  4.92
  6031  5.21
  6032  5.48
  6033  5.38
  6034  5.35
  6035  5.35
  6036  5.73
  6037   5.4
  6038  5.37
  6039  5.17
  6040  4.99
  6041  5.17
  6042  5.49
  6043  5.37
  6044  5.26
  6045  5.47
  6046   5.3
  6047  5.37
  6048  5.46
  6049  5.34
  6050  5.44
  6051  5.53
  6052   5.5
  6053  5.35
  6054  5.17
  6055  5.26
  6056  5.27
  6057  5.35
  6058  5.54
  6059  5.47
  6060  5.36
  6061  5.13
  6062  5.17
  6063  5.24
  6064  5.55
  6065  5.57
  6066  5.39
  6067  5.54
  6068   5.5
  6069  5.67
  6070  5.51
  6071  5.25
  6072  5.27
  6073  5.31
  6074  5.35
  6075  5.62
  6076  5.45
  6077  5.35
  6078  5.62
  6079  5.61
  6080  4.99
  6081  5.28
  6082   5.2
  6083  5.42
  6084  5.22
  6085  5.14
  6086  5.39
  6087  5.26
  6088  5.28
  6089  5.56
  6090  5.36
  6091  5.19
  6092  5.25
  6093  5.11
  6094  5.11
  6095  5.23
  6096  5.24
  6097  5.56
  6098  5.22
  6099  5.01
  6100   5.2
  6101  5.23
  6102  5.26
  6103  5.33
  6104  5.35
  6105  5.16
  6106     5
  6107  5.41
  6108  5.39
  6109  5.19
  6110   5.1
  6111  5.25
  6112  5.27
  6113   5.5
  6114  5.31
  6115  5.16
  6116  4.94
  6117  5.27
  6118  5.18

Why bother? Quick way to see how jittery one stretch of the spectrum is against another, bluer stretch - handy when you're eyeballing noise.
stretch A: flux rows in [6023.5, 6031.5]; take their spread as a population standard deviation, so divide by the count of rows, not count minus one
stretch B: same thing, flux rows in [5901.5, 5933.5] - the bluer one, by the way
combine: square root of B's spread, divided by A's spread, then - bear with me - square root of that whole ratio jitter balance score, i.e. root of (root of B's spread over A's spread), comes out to 1.54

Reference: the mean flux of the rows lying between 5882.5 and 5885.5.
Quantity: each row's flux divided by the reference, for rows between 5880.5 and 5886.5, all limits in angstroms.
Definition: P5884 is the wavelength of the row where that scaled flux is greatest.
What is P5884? 5881 angstroms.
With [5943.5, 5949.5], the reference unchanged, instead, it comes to 5946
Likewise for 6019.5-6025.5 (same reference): 6024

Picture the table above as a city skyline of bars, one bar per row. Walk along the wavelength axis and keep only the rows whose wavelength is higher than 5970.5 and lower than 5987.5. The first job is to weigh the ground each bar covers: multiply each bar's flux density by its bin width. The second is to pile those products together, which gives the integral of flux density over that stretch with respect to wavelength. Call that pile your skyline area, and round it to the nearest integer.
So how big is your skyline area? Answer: 90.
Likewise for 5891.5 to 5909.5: 76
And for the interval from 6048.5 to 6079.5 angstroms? 168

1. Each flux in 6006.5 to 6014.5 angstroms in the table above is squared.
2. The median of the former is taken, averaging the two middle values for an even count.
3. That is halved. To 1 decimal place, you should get 12.6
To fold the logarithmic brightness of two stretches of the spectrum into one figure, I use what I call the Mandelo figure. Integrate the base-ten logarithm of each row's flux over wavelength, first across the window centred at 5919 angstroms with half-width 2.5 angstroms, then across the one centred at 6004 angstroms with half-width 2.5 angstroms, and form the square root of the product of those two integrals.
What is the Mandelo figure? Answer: 3.56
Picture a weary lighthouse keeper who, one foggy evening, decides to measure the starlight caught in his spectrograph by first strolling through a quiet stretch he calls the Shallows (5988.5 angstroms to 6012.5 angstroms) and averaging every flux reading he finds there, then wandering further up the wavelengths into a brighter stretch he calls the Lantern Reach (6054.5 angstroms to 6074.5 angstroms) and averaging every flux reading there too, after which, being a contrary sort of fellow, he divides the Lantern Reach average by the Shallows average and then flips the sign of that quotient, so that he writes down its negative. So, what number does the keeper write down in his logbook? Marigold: -1.04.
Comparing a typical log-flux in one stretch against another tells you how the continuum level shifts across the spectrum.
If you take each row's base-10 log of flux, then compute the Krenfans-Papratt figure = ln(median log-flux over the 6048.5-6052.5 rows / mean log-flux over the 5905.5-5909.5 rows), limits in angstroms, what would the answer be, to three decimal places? 0.027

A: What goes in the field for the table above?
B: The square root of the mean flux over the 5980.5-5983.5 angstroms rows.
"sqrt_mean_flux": 2.27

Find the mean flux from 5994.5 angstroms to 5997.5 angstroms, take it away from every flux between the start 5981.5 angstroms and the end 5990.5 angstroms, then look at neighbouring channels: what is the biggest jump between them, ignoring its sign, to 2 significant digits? 0.22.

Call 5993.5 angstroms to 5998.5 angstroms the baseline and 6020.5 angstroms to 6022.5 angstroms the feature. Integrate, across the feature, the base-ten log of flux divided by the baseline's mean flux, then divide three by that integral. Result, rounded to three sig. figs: -218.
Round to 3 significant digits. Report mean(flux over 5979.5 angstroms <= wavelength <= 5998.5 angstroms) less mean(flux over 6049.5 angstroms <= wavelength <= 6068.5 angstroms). -0.106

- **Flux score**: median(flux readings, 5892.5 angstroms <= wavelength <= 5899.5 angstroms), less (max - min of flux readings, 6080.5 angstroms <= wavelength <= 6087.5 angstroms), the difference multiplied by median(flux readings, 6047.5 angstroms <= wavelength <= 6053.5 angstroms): 16.6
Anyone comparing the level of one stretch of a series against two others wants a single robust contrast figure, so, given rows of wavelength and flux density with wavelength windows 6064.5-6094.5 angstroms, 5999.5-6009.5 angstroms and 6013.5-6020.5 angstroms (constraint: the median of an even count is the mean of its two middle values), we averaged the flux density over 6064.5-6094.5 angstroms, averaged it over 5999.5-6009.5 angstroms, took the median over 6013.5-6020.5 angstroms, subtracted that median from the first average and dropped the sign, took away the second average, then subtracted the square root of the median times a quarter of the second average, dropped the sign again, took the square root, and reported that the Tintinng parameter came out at 2.73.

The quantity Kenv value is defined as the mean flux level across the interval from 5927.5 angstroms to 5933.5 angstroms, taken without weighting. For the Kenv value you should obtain 5.10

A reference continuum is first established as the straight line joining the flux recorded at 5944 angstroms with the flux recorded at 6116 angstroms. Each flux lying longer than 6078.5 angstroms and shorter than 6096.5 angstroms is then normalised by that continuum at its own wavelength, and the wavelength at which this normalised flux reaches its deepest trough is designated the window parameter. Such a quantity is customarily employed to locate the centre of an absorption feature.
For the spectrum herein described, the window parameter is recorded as 6080 angstroms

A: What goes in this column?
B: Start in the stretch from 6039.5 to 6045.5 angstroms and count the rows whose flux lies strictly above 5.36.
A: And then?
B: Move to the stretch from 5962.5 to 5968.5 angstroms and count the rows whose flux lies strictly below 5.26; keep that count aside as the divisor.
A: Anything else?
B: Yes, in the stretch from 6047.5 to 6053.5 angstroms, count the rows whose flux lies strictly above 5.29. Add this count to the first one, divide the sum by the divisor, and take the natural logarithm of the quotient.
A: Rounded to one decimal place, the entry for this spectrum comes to 1.1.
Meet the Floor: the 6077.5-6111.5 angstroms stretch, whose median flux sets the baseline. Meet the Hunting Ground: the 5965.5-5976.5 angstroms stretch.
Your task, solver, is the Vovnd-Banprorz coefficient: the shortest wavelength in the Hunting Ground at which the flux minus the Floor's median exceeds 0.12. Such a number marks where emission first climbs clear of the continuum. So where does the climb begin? 5969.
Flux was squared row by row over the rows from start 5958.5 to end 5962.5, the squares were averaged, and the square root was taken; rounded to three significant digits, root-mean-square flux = 5.30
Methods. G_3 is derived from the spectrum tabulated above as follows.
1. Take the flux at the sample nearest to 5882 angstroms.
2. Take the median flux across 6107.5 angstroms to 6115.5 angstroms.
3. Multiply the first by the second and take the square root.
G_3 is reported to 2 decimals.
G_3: 5.18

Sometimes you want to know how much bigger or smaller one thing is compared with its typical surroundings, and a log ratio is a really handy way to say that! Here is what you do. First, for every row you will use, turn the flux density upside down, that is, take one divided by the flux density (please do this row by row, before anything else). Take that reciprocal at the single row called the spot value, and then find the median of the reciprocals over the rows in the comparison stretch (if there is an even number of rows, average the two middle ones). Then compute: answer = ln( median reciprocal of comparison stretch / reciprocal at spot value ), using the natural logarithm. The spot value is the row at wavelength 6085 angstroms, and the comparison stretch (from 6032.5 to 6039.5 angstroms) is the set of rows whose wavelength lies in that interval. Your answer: -0.044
